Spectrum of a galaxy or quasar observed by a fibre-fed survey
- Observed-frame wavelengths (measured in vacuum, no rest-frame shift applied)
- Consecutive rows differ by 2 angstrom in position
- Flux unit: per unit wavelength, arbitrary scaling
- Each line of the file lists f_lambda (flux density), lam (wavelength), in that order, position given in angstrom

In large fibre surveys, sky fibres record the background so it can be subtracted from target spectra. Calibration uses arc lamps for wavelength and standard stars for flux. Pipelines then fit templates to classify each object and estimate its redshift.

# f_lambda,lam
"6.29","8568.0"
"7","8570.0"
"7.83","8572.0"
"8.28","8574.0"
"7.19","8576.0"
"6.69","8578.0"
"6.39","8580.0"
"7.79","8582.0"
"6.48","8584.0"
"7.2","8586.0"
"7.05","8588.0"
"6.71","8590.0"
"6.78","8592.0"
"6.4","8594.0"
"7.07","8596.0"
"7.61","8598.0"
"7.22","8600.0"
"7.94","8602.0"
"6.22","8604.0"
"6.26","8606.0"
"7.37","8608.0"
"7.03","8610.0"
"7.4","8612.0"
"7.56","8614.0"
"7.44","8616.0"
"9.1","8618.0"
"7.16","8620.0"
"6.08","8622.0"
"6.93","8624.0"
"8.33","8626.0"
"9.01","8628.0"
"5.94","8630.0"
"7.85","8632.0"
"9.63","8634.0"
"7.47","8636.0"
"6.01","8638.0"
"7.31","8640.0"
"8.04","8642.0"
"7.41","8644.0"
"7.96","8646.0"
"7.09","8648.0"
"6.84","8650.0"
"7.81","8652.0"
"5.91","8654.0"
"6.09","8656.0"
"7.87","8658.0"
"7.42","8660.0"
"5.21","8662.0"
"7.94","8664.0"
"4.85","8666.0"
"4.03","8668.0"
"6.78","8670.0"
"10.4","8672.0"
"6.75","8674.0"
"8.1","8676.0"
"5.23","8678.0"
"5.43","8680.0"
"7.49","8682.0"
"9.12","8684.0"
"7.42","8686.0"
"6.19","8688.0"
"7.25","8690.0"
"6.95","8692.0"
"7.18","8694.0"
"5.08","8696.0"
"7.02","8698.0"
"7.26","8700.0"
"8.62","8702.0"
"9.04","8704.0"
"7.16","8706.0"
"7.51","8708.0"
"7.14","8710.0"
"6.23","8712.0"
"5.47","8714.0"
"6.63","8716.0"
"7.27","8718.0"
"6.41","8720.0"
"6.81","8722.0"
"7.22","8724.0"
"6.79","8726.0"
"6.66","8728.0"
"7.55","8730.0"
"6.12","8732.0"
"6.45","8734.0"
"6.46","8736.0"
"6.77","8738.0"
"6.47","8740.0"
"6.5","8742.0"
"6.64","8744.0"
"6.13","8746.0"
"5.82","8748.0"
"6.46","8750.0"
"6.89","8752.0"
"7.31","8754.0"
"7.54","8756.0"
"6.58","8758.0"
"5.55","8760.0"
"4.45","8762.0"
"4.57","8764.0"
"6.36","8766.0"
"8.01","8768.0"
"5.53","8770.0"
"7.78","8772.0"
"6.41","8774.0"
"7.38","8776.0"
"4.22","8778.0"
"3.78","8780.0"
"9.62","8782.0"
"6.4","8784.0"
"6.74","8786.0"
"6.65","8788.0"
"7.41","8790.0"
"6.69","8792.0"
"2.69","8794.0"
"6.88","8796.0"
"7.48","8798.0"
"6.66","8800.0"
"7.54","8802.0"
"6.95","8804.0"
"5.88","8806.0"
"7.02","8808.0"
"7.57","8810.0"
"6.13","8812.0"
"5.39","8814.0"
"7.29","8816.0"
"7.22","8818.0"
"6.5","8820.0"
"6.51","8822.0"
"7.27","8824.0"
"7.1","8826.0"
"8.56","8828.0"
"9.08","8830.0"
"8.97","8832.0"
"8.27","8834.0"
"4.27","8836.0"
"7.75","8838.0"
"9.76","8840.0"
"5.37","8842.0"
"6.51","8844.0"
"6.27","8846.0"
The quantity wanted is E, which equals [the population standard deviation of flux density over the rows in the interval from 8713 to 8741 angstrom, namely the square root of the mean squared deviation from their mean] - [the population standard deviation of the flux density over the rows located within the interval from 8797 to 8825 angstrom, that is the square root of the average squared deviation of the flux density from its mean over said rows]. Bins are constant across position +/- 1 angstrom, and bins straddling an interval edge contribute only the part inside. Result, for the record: -0.15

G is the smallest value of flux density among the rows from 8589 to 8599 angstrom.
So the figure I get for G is 6.4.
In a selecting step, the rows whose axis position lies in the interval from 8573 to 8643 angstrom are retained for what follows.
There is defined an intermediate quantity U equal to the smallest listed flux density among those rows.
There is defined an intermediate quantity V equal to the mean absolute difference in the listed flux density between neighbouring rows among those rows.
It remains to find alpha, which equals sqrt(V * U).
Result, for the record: 2.38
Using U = 5.94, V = 0.95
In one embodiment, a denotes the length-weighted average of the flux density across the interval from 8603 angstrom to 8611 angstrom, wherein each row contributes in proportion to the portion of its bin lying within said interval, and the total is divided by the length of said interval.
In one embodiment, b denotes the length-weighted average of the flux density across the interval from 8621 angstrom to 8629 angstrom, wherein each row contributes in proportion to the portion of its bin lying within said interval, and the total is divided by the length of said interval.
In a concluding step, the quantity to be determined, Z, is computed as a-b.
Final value -0.9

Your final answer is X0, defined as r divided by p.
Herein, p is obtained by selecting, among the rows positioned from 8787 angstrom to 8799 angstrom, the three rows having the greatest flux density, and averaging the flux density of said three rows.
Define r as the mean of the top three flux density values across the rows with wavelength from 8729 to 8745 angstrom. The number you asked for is 0.96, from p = 7.26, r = 7.0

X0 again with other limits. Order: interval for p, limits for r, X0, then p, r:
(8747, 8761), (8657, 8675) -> 1.21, 7.25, 8.7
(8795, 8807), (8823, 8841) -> 1.27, 7.32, 9.3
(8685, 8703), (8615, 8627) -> 1.07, 7.77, 8.3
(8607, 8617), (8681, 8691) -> 1.07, 7.47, 8.0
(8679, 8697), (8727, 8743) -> 0.87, 8.01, 7.0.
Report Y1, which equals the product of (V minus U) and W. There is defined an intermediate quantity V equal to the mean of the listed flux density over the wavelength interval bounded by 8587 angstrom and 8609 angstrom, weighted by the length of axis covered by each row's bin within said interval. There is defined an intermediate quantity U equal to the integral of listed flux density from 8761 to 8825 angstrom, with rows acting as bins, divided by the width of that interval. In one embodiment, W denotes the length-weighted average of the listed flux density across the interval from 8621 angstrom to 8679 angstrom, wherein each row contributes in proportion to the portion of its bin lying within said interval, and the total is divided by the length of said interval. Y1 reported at 4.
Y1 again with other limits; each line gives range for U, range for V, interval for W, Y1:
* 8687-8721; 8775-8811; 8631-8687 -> -3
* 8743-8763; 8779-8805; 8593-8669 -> 2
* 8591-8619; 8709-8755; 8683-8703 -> -5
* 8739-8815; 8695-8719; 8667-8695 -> 4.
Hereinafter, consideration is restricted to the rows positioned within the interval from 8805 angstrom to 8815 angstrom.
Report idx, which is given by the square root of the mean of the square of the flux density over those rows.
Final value 6.4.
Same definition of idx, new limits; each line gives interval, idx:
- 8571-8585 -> 7.3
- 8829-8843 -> 7.9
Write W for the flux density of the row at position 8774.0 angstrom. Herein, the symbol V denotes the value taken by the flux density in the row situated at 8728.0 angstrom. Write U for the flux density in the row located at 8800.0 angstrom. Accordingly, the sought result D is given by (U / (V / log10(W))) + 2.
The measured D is 2.81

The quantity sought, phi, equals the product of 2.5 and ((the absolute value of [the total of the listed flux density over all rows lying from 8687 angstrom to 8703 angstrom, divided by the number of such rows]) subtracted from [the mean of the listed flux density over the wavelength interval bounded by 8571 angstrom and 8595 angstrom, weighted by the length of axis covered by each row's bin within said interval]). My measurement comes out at 0.3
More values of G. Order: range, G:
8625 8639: 5.94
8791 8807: 2.69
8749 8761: 5.55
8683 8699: 5.08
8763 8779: 4.22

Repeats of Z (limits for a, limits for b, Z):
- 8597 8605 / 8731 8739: 0.8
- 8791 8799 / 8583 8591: -0.9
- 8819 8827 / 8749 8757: -0.2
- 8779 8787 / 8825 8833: -1.8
